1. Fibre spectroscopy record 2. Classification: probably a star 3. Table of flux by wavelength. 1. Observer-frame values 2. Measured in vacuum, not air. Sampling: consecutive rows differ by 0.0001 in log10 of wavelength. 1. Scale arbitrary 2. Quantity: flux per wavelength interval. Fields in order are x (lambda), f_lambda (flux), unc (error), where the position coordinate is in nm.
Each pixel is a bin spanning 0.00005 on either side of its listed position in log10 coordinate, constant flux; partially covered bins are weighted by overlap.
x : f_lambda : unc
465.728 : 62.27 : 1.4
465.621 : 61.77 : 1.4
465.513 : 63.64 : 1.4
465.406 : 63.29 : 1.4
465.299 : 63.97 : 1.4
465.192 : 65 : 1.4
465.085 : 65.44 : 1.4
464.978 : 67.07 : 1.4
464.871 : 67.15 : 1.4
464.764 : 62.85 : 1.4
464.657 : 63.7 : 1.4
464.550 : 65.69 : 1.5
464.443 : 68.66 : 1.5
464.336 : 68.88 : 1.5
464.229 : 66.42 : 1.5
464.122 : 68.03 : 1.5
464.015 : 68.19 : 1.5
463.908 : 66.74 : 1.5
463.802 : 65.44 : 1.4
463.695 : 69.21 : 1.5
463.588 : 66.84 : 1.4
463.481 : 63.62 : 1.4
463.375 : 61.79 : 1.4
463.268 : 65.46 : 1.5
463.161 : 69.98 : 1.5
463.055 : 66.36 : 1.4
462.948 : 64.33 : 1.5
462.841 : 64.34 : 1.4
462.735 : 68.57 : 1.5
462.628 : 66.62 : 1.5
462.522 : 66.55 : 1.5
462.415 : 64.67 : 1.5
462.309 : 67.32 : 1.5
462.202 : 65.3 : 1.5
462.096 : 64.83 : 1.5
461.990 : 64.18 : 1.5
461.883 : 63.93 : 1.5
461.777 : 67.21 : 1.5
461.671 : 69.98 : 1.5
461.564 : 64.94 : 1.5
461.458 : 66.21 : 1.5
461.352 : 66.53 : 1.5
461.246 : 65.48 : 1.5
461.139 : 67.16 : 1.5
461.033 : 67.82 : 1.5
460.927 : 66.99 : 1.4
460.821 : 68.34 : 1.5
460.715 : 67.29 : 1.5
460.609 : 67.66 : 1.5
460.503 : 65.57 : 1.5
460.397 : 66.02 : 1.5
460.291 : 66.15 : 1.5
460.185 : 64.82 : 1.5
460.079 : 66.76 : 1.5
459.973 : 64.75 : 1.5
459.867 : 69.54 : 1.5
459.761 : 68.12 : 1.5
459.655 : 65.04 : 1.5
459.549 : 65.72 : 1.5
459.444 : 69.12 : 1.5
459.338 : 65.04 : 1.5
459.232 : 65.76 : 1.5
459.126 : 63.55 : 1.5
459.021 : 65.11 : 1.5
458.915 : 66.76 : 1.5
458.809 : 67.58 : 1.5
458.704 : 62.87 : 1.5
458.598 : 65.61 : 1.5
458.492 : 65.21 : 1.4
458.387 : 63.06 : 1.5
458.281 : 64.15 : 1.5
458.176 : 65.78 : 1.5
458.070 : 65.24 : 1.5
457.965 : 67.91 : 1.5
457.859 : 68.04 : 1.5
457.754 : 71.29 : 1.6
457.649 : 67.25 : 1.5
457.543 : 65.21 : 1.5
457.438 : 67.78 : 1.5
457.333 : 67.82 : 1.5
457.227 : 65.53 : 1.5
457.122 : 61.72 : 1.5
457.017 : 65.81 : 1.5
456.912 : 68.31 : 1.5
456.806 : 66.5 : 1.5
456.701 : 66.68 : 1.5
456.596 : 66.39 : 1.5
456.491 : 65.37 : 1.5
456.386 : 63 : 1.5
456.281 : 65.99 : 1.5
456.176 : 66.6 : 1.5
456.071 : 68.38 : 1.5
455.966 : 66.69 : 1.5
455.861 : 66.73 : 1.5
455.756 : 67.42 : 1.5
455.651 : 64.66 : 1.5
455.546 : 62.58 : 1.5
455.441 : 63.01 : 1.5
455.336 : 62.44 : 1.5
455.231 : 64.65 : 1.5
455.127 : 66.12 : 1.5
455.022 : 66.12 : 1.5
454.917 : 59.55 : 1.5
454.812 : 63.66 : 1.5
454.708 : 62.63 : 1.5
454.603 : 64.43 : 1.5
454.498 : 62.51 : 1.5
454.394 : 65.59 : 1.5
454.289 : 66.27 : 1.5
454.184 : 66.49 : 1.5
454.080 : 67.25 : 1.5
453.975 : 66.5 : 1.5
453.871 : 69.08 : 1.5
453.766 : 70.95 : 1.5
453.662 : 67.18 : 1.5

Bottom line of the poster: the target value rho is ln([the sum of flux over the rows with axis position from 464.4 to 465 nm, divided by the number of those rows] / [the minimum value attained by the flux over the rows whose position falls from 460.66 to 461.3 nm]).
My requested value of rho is 0.006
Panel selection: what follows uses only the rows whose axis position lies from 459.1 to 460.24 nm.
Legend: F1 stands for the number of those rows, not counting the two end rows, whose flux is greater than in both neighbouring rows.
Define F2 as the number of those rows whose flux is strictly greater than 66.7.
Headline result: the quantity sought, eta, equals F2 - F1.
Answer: 0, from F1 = 4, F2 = 4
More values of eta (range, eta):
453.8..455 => -1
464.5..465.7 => 0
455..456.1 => 1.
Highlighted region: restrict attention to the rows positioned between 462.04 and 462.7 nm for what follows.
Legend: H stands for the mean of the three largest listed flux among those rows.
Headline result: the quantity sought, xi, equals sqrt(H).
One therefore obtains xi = 8.17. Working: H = 66.8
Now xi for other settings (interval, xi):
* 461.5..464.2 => 8.35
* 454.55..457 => 8.25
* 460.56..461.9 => 8.29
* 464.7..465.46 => 8.16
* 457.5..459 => 8.31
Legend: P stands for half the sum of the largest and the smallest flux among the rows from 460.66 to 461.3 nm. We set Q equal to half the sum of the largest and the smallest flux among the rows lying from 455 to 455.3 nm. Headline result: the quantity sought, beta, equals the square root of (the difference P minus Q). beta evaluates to 1.2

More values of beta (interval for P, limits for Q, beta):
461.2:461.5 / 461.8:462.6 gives 0.6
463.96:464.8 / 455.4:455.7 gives 1.5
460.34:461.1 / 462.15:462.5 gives 1.0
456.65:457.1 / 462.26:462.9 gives 0.8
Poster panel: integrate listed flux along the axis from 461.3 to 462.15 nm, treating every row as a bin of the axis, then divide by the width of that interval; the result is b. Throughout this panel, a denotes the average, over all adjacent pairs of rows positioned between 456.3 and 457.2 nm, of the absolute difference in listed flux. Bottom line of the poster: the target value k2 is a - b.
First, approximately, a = 1.8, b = 66.0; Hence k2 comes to -64.3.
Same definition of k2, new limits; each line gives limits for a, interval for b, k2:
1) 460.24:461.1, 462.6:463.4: -65.1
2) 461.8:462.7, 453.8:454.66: -64.9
